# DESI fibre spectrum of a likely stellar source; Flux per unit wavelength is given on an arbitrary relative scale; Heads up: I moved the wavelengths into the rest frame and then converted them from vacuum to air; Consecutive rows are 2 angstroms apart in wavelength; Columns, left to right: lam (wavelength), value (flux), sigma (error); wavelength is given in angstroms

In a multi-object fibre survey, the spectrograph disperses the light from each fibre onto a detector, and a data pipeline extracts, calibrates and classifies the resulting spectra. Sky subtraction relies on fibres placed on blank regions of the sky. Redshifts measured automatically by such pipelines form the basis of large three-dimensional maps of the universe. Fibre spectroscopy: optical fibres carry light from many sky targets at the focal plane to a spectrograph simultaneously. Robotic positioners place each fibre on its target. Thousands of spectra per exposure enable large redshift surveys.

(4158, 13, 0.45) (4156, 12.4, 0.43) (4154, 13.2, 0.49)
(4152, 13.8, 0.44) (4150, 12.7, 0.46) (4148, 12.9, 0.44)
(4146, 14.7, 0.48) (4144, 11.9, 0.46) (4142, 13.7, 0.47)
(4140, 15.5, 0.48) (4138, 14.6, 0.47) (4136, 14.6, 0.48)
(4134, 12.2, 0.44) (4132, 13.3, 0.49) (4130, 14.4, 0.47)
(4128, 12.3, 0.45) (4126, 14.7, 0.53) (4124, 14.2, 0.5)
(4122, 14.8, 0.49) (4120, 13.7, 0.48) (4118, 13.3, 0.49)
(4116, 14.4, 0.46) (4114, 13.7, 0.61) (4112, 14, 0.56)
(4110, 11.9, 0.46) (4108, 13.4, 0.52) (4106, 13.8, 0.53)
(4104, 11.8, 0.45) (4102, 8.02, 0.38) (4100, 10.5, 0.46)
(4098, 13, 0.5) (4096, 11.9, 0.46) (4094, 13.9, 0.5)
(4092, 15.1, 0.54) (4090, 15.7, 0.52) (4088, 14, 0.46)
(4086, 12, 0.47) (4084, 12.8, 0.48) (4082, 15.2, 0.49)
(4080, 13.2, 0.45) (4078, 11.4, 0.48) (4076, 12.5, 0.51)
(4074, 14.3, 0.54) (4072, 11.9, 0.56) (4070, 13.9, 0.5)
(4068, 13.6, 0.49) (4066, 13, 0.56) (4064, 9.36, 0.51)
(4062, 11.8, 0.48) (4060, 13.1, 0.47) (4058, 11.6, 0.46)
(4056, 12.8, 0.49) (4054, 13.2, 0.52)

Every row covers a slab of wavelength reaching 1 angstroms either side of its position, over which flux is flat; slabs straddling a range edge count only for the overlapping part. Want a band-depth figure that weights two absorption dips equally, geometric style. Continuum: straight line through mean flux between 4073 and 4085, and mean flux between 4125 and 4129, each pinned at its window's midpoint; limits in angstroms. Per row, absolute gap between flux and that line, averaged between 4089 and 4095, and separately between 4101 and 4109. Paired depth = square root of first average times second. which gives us 1.7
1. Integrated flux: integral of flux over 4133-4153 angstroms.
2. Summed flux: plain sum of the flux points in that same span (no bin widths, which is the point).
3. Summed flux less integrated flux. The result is -137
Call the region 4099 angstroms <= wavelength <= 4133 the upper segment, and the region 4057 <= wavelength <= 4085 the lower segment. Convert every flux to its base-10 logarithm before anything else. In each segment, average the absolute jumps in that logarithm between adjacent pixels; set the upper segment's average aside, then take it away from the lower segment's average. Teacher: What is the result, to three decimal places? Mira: 0.012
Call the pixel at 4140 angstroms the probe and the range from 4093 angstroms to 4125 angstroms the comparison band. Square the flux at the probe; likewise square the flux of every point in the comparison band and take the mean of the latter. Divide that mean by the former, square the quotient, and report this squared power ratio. 0.50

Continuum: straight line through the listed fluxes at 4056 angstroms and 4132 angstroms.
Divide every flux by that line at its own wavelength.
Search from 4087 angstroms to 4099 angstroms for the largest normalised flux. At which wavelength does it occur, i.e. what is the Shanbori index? 4090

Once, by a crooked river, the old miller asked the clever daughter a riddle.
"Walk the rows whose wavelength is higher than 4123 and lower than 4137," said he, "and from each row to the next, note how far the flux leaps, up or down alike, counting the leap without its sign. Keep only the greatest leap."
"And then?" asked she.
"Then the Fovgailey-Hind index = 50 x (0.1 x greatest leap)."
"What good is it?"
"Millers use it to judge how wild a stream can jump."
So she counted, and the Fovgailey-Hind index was 12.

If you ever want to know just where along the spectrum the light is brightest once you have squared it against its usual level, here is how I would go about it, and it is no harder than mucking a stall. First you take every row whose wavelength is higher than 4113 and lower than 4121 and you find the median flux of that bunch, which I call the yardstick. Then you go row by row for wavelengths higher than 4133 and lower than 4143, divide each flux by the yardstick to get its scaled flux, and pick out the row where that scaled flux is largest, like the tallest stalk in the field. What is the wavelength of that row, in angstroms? 4140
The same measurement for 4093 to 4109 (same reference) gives 4094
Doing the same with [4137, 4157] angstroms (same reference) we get 4140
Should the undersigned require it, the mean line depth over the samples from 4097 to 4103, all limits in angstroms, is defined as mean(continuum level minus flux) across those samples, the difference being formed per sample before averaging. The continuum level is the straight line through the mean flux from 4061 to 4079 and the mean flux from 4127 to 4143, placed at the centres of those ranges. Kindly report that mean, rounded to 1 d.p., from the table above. 2.6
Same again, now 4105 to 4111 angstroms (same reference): 0.2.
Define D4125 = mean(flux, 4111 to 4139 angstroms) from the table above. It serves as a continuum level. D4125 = 13.9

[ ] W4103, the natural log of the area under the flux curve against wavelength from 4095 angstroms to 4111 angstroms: 5.240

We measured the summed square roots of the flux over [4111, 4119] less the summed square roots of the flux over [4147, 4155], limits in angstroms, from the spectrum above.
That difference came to 0.4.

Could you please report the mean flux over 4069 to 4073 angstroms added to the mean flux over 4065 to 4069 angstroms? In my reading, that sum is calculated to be 26.2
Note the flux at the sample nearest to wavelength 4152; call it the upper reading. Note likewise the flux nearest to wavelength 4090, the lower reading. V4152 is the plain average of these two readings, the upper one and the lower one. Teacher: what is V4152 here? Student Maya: 15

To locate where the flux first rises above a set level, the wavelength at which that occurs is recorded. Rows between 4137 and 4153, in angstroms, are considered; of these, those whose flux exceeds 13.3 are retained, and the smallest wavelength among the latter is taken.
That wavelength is 4138 angstroms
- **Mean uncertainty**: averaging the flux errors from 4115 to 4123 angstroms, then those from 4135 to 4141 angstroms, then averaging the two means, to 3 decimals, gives 0.478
